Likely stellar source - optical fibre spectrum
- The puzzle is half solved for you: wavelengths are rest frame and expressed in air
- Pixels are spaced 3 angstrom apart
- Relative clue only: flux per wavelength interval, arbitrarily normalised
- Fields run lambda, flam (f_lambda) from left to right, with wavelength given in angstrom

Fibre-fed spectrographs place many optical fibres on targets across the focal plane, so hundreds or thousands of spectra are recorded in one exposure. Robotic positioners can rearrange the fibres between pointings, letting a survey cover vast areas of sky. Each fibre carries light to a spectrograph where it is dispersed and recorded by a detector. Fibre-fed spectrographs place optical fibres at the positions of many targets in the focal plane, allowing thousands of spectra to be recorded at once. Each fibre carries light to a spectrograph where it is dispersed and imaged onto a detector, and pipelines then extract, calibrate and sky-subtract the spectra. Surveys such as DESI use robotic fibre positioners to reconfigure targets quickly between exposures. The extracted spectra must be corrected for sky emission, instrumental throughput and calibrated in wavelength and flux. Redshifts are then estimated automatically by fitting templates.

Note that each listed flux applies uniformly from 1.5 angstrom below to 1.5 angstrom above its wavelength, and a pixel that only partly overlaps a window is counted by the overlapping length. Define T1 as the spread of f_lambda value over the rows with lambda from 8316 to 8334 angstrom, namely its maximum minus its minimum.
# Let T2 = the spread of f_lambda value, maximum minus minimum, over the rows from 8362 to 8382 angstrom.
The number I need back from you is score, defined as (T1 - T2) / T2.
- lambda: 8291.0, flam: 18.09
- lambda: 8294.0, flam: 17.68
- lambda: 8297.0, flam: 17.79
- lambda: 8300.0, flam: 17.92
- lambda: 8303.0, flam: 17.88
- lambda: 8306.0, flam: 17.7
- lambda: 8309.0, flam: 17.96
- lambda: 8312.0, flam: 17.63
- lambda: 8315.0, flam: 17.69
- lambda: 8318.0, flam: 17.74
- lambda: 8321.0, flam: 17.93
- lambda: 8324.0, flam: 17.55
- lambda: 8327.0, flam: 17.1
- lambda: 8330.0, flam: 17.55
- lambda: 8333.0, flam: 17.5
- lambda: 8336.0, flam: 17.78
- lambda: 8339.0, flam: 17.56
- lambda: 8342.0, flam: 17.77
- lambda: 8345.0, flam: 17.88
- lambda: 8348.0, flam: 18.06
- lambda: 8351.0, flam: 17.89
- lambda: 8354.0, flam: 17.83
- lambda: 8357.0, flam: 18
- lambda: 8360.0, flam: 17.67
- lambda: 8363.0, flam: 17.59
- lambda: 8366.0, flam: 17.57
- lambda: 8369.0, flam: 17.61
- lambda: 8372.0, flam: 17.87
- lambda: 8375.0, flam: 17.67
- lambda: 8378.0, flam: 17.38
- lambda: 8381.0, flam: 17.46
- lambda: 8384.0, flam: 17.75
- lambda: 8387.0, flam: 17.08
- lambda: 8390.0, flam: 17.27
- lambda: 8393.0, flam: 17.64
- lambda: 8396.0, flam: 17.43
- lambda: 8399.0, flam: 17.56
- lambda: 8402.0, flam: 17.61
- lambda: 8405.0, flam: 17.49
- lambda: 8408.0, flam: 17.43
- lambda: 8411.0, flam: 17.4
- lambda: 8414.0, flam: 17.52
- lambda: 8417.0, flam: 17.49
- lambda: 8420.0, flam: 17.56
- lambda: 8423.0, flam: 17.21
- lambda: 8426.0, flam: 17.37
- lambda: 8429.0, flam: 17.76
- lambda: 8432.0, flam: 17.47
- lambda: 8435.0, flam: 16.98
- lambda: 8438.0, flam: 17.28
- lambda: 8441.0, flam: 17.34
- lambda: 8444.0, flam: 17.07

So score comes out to 0.7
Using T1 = 0.83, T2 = 0.49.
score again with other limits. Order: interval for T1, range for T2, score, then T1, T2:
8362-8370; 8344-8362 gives -0.9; 0.04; 0.39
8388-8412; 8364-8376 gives 0.2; 0.37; 0.30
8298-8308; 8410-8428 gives -0.4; 0.22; 0.35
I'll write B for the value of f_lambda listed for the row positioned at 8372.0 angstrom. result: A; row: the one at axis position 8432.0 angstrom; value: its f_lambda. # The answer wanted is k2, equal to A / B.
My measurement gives 0.98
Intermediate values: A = 17.47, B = 17.87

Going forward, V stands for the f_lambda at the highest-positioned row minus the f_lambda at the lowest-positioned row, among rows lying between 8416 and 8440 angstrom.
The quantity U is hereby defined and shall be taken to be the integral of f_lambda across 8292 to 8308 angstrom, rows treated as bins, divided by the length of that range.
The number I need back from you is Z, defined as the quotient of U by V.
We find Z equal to -85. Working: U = 17.8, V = -0.2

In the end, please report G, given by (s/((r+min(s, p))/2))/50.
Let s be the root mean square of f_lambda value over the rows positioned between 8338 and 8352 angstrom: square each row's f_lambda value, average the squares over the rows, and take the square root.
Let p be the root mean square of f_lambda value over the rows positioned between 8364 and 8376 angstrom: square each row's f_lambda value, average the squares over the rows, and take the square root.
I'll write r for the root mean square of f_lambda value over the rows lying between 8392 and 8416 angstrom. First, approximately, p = 17.68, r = 17.51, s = 17.8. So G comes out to 0.0203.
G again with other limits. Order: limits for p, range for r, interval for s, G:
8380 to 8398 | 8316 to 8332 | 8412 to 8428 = 0.0199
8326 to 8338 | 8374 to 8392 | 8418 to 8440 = 0.0200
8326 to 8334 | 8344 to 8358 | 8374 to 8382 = 0.0198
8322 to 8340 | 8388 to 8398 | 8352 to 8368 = 0.0203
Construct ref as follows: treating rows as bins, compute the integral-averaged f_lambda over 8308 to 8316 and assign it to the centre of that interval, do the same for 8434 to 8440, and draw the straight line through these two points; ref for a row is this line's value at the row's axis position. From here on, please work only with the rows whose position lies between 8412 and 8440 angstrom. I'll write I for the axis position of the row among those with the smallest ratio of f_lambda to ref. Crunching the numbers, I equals 8435.0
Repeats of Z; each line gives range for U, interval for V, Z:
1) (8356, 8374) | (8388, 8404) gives 52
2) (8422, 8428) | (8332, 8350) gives 31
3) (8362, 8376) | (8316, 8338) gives 442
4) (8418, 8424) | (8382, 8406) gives -67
